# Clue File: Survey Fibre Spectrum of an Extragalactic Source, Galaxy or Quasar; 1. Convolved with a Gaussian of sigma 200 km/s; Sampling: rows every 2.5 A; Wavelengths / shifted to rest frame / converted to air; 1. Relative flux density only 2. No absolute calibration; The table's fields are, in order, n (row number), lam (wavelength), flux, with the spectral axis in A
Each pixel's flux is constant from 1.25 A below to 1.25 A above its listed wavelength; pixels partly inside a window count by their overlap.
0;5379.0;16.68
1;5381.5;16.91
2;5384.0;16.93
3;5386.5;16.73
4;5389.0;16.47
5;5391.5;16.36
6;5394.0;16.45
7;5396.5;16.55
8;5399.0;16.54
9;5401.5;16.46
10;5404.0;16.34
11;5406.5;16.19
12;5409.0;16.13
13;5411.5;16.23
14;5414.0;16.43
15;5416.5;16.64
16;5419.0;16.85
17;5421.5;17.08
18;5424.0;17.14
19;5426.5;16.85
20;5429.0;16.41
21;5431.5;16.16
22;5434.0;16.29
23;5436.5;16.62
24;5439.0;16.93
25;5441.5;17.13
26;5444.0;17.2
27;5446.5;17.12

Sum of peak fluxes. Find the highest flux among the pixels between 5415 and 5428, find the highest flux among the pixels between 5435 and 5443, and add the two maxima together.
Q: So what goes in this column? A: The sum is 34.3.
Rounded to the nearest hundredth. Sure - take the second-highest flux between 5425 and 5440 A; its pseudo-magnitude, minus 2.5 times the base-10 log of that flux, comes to -3.07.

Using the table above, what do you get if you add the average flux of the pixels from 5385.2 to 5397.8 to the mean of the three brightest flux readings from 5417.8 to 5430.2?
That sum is 33.5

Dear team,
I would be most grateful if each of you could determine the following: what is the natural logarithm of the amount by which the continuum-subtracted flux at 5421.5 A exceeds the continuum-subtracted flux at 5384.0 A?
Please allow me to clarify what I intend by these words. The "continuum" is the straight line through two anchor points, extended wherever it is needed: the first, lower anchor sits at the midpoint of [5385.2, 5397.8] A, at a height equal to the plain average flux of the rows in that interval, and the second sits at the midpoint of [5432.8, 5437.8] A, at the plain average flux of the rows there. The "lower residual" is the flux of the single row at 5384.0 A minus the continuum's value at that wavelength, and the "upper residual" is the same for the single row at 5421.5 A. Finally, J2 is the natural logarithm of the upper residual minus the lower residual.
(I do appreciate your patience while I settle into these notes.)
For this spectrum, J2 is -1.6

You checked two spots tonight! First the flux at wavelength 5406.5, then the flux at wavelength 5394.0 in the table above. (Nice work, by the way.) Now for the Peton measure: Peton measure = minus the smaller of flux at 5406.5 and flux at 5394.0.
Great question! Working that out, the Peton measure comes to -16.2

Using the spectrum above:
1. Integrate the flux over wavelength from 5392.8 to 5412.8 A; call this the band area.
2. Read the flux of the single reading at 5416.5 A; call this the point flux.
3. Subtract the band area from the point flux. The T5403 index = -311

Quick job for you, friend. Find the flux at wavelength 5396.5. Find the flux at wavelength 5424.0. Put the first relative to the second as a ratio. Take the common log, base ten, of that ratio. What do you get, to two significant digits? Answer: -0.015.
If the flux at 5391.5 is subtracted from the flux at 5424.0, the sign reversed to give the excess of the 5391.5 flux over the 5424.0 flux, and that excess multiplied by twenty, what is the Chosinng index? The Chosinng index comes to -16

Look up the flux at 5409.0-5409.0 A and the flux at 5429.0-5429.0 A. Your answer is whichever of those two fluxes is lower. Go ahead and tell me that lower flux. 16.1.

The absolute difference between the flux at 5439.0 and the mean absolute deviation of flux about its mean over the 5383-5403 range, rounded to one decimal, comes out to 16.8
